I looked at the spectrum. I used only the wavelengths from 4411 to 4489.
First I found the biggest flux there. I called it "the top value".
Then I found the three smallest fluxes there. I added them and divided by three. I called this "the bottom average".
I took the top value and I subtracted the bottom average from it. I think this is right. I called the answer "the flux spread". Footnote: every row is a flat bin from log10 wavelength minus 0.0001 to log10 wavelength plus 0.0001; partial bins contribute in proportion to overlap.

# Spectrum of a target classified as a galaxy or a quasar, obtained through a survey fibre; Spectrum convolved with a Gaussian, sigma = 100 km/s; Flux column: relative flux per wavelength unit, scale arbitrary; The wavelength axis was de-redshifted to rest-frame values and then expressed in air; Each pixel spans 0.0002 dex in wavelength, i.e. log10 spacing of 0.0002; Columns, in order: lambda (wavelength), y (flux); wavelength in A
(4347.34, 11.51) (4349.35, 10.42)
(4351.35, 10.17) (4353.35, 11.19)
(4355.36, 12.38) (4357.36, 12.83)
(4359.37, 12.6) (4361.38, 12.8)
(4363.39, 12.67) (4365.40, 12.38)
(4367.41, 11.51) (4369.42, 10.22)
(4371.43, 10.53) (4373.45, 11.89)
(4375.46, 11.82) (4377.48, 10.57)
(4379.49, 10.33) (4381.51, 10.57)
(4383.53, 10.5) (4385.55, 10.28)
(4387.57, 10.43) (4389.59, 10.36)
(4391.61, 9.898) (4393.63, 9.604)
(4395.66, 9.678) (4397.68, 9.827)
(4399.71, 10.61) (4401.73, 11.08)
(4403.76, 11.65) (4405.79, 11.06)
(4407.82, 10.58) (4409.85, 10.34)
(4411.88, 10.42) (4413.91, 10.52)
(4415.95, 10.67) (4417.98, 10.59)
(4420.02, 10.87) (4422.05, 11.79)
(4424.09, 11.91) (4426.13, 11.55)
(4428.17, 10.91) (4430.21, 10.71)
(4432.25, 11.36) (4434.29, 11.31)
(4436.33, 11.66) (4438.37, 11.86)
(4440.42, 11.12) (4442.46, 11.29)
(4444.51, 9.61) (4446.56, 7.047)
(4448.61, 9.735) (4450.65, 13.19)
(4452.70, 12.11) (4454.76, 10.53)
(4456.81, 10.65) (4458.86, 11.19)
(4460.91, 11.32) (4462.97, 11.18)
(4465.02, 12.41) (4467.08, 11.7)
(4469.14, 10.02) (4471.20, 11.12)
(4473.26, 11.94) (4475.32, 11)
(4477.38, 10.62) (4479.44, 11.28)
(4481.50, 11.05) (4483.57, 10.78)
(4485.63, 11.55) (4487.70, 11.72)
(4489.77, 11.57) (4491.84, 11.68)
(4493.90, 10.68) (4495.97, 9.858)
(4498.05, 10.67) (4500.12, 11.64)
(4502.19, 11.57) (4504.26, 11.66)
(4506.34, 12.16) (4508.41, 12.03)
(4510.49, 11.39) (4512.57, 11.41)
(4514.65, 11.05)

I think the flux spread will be 4.4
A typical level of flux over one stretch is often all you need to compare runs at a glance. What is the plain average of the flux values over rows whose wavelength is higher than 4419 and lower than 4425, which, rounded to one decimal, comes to 11.5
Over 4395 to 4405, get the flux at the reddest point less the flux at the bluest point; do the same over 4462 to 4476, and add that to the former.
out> 1.8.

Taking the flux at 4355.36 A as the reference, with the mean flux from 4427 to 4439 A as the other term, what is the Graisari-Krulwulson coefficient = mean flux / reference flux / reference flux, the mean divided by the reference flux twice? 0.074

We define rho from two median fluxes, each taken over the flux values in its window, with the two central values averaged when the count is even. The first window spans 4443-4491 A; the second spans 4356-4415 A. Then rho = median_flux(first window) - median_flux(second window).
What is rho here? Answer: 0.6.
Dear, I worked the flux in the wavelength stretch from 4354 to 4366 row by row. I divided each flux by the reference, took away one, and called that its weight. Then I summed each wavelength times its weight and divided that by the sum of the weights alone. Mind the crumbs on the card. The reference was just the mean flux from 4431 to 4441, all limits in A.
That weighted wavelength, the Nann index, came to 4360.3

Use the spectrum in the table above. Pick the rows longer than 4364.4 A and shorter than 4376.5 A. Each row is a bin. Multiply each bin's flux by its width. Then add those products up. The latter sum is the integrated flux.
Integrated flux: 138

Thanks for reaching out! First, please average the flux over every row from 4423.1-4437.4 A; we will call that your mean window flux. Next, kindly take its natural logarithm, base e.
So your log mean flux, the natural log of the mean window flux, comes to 2.43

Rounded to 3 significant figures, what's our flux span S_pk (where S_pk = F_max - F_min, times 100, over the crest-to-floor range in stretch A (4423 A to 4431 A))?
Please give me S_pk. 120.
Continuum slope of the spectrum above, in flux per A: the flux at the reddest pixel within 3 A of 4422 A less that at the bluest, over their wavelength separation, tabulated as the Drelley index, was 0.26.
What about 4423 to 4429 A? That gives -0.25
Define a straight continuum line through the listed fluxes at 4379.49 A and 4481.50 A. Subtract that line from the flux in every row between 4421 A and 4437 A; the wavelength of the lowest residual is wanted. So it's 4430.21 A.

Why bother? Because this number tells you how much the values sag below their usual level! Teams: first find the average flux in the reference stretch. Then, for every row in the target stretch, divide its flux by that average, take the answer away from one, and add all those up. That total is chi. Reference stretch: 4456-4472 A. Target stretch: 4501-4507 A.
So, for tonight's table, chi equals -0.16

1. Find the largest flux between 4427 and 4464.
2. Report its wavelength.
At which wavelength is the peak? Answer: 4450.65 A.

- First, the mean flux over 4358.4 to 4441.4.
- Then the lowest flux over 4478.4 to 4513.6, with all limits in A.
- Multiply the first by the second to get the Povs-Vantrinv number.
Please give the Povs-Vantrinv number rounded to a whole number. 108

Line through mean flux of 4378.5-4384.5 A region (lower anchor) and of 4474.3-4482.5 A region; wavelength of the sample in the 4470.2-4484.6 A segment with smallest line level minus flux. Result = 4473.26 A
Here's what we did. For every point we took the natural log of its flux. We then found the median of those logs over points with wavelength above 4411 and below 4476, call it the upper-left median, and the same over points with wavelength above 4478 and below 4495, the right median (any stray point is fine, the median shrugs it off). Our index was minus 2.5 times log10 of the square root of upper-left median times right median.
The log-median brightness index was -0.961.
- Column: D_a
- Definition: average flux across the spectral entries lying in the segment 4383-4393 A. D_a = 10.3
